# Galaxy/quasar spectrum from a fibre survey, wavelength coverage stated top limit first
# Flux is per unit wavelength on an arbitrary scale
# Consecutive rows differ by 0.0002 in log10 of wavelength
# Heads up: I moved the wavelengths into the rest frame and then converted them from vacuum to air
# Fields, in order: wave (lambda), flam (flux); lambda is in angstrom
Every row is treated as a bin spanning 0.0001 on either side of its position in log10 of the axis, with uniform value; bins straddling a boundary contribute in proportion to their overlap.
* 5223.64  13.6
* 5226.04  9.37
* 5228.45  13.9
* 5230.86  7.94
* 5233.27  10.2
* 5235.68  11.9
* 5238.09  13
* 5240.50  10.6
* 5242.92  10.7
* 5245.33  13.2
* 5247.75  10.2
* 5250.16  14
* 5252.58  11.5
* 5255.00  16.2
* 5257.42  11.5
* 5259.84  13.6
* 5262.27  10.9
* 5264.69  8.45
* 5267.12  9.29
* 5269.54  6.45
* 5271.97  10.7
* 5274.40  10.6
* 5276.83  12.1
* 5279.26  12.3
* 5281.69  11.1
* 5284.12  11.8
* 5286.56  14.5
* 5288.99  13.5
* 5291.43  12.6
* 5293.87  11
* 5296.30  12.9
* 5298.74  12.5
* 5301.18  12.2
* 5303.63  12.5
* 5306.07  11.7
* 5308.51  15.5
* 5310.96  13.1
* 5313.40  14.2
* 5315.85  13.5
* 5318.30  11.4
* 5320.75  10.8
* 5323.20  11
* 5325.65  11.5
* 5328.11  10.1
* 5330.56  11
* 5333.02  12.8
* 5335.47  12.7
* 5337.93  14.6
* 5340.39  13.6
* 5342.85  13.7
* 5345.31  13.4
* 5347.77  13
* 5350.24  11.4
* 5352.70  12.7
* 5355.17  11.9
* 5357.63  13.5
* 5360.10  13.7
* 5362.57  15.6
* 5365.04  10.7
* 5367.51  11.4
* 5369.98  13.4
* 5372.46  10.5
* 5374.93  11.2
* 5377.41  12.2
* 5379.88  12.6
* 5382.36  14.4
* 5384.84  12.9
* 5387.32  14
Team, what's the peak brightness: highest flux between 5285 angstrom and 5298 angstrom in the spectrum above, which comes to 14.5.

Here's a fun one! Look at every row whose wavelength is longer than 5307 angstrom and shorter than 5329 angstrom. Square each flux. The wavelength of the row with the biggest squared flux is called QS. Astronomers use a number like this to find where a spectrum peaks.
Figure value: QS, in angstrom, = 5308.51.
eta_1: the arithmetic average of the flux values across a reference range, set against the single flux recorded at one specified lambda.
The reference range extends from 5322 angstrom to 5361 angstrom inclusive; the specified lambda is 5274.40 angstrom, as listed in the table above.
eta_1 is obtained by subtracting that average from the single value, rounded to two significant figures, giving -1.9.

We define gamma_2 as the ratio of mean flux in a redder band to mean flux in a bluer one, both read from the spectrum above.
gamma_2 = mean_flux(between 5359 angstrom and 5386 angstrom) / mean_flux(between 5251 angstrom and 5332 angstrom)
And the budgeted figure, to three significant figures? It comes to 1.06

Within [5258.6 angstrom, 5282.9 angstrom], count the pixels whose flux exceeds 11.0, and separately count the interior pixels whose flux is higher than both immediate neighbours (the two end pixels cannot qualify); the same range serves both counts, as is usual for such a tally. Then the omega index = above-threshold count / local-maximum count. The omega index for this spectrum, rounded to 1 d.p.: 1.3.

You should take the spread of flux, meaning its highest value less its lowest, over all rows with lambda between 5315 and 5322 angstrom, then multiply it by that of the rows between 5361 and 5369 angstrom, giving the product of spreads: 13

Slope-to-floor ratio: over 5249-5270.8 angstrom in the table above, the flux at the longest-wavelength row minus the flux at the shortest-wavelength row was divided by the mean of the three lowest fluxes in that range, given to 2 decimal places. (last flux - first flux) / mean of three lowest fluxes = -0.94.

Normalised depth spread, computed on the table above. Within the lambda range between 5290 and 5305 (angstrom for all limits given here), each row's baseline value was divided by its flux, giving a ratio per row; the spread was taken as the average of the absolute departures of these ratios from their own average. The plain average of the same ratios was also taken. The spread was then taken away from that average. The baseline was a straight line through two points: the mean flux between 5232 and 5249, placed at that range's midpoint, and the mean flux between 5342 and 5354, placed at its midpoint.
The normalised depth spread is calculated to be 0.95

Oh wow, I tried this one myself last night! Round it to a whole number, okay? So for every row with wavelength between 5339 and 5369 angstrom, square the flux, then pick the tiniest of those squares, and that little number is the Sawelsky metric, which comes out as 114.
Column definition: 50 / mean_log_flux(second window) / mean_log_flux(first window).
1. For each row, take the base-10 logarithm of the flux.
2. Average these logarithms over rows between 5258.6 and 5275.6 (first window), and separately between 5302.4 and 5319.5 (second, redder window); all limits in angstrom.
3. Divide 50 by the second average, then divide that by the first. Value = 45.3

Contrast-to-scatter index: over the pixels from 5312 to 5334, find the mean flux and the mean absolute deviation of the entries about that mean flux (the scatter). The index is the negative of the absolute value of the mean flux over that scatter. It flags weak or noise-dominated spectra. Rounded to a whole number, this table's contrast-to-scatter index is -10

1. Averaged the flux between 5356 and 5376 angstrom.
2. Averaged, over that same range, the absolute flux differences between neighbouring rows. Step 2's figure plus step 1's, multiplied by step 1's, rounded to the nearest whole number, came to 180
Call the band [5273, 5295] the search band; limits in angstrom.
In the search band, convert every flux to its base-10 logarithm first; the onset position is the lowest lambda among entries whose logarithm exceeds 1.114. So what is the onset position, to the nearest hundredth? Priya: 5286.56 angstrom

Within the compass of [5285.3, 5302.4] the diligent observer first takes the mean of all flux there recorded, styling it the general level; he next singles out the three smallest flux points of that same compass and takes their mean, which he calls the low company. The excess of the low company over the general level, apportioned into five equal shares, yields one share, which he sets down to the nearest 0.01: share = -0.17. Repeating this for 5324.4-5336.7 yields -0.15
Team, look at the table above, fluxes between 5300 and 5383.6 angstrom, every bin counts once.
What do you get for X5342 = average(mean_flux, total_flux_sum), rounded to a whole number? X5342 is 220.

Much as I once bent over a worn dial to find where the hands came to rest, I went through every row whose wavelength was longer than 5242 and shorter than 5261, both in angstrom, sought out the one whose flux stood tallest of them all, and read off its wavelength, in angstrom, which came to 5255.00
